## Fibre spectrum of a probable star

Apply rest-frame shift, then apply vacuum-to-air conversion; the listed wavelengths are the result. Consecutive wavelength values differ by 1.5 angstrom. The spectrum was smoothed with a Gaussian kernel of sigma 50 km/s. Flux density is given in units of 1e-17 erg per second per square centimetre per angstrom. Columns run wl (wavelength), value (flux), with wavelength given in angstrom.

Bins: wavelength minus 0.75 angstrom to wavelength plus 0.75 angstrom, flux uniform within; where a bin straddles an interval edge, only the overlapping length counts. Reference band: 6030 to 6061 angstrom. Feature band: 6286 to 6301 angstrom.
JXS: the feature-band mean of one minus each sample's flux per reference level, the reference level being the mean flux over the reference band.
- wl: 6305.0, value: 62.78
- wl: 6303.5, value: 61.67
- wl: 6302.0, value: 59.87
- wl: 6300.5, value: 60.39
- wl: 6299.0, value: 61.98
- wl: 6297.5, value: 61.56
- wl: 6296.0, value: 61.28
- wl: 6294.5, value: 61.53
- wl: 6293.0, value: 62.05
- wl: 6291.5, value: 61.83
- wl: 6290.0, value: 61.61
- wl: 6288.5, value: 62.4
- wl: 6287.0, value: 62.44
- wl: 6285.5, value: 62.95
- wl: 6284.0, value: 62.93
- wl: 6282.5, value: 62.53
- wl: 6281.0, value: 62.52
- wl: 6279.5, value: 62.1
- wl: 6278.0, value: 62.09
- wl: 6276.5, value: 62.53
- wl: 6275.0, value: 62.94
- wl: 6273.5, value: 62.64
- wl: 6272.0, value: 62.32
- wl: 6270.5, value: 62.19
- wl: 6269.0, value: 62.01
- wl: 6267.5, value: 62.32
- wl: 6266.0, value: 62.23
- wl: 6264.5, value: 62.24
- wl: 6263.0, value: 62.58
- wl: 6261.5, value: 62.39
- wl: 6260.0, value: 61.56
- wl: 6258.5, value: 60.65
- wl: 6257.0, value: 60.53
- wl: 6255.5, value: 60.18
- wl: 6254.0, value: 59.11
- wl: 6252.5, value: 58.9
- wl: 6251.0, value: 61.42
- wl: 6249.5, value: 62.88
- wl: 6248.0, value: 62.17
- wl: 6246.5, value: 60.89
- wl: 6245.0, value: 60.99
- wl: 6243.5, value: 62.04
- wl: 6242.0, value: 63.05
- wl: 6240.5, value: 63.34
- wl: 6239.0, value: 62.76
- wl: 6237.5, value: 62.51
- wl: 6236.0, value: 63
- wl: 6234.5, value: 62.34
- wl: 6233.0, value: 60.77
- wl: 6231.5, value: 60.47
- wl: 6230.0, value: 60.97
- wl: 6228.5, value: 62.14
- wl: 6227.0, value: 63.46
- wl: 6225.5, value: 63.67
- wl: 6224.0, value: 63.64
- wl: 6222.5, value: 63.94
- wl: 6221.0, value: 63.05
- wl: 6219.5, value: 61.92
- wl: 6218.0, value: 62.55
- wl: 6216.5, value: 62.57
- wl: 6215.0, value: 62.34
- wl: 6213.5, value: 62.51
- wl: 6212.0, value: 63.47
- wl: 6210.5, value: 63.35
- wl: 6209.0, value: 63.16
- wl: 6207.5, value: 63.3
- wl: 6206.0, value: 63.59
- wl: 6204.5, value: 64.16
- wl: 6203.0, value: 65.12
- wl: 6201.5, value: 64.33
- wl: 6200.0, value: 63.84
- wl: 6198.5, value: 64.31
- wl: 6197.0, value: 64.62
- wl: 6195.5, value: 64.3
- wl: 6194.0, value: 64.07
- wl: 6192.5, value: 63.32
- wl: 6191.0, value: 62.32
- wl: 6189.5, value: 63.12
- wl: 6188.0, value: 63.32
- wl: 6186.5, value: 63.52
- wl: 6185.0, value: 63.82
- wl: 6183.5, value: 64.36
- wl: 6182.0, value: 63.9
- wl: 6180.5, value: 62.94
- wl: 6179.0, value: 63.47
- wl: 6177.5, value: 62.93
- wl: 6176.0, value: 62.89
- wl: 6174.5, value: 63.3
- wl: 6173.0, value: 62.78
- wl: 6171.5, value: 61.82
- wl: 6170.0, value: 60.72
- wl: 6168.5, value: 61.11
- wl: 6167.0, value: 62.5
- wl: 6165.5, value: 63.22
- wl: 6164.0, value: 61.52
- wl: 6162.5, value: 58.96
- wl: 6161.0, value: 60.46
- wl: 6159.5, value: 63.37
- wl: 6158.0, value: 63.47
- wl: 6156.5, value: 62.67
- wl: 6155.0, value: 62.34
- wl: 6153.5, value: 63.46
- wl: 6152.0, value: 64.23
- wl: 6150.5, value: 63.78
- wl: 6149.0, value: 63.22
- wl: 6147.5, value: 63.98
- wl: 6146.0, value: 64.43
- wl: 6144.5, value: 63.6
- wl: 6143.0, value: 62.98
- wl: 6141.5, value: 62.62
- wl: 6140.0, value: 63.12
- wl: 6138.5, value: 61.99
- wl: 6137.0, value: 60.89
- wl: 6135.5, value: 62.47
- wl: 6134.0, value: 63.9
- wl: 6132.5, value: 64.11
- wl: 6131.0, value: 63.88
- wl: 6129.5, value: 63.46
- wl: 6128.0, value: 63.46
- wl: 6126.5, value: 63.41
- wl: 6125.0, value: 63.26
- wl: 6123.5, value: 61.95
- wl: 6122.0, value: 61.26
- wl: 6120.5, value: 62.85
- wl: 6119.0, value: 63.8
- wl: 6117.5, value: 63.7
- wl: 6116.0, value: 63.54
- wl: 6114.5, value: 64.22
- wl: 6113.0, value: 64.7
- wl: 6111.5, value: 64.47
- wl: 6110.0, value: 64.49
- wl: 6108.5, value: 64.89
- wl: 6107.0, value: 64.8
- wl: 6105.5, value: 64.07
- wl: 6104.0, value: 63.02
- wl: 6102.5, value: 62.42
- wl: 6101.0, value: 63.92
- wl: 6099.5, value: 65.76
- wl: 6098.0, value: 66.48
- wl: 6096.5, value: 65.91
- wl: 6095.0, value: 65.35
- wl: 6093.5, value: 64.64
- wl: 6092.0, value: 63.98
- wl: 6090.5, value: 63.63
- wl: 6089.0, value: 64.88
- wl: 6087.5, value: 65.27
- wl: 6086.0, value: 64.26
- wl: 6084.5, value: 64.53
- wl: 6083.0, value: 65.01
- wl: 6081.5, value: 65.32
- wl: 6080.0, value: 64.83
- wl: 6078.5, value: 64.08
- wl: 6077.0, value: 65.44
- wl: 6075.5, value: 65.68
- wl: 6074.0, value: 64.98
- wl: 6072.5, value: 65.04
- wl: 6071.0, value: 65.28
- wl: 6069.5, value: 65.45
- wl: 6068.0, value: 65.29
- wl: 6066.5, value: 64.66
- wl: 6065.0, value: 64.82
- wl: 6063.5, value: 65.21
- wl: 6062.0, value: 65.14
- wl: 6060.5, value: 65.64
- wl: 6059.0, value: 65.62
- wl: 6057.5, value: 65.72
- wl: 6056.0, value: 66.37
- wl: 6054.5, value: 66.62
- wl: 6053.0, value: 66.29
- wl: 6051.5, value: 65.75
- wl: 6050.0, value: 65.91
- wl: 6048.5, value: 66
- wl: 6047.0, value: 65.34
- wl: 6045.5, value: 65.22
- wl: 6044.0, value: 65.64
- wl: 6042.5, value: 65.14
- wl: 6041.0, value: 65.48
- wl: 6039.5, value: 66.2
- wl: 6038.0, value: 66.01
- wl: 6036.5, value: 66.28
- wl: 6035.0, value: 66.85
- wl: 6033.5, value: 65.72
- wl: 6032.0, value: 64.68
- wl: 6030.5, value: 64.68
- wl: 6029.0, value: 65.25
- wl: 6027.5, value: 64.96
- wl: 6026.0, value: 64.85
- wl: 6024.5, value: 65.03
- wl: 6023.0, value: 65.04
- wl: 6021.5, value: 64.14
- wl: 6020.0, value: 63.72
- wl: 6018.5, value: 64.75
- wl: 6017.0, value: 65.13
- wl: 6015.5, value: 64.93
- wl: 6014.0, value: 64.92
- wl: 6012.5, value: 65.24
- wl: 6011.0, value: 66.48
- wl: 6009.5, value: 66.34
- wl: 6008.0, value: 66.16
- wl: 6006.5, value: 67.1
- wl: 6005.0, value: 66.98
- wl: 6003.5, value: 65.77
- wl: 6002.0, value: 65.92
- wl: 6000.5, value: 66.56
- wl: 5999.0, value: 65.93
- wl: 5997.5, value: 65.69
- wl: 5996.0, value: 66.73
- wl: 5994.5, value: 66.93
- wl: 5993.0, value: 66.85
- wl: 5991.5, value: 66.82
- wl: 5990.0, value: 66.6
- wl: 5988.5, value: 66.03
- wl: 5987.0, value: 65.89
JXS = 0.06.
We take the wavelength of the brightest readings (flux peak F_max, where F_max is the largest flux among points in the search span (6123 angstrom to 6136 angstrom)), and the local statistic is 6132.5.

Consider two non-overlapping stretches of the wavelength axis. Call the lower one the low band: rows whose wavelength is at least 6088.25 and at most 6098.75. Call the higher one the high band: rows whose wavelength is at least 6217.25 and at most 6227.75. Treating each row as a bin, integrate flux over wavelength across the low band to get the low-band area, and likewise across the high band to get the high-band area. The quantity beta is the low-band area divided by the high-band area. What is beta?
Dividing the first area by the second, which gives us 1.03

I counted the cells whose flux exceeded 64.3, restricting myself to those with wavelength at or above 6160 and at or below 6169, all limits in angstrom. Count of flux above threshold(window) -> 0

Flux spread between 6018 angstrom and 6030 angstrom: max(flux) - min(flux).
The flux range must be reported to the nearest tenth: 1.5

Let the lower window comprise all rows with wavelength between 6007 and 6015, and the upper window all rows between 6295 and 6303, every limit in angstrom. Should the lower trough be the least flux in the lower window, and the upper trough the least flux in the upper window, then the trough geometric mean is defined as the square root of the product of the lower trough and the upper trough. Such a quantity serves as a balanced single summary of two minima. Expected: 62.3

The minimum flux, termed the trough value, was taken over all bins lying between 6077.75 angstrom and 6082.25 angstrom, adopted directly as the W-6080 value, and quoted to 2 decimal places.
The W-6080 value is 64.08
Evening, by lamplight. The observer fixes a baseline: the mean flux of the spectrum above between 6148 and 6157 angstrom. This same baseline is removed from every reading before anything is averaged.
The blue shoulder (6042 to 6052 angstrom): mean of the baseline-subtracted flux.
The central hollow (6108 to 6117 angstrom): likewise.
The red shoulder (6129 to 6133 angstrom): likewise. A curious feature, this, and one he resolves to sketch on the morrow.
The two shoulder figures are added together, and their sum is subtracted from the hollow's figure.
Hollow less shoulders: -1.7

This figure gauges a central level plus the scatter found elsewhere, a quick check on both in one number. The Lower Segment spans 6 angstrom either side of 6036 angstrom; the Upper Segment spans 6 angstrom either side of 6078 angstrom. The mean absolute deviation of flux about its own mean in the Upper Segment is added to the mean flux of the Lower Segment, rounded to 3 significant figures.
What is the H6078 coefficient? 66.1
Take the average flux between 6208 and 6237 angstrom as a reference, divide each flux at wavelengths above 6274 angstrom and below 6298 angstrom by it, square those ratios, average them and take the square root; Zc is 0.99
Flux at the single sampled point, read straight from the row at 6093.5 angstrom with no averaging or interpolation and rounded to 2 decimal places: 64.64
